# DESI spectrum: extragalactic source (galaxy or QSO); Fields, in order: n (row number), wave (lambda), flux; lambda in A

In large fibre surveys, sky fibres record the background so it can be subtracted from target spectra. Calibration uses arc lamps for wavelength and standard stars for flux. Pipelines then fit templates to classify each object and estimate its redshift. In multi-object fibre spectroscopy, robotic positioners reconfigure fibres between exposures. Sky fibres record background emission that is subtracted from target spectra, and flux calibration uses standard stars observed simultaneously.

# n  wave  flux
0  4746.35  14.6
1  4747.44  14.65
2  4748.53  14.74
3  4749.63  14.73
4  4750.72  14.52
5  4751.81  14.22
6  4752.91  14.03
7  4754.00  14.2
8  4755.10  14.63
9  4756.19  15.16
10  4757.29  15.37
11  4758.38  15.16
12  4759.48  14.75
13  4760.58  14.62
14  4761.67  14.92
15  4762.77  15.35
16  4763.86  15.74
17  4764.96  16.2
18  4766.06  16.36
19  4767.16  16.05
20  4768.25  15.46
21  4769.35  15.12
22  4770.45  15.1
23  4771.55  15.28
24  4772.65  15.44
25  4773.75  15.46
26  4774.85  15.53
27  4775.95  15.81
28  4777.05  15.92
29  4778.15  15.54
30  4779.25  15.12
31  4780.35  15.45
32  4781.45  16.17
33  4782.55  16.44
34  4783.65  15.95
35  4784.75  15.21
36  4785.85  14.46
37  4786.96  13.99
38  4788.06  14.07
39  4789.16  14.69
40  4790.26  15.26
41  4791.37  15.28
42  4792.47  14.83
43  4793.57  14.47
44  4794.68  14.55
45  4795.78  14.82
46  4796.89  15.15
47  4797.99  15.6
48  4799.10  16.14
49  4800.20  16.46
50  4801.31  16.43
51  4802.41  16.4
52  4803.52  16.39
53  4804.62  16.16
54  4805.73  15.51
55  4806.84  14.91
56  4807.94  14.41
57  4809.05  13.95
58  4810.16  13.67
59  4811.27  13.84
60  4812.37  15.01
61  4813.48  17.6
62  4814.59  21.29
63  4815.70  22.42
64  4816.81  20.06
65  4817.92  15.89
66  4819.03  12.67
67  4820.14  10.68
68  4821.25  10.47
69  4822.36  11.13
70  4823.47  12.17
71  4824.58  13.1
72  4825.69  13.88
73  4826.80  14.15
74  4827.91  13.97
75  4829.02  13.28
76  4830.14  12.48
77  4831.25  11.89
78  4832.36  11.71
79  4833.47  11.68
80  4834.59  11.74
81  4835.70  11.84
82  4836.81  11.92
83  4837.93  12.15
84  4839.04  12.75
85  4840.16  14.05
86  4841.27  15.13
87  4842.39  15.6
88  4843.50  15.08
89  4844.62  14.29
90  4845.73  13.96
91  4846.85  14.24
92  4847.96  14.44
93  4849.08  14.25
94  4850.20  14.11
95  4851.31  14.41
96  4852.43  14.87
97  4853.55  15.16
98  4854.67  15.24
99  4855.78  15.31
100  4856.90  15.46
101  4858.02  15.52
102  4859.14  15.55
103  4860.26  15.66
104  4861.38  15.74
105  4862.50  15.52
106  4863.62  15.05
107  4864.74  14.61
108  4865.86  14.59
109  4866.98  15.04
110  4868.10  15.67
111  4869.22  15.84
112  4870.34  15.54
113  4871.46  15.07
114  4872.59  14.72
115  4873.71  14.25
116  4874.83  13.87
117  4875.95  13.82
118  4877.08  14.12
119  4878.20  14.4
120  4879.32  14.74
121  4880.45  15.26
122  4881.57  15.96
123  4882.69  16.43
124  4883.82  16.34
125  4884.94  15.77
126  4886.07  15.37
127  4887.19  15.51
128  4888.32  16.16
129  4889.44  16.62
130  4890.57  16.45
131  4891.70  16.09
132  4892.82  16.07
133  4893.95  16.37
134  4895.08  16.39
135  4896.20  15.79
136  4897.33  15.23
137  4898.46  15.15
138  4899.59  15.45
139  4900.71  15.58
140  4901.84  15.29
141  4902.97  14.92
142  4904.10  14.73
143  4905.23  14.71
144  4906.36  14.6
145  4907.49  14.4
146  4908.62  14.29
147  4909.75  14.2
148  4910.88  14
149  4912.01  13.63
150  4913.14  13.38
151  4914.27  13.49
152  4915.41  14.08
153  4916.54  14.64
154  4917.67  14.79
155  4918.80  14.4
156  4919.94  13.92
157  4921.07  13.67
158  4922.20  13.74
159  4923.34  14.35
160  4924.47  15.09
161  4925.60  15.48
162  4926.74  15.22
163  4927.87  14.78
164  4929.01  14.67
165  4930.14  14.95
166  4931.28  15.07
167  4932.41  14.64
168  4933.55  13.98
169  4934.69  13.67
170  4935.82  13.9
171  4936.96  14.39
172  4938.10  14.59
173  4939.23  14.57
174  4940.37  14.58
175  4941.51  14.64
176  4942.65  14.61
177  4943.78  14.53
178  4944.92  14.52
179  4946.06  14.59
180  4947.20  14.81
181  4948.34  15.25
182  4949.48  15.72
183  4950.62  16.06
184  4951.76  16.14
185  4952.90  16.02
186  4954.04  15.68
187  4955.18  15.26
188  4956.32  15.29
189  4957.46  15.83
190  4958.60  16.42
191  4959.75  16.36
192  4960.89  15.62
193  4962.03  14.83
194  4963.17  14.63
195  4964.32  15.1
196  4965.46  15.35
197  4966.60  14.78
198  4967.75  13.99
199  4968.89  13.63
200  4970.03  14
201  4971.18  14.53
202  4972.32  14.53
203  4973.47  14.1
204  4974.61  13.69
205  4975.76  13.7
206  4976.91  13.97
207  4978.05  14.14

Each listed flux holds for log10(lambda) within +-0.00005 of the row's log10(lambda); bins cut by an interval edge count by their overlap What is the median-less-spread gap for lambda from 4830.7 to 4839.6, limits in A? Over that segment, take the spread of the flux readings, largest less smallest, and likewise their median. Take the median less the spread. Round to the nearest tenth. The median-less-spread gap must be 10.8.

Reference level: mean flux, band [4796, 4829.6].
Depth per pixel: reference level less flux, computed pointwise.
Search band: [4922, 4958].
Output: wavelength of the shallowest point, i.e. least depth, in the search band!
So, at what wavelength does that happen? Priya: 4951.76 A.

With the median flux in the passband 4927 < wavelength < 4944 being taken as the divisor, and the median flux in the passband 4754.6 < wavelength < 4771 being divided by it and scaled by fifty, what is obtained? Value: 52.0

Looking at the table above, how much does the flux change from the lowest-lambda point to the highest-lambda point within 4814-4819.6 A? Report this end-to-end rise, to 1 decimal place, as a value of -8.6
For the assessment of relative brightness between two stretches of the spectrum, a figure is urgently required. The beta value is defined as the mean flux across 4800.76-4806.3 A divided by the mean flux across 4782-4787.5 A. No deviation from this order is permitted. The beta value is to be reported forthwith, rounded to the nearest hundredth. 1.06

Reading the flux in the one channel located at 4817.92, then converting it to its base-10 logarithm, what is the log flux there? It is 1.201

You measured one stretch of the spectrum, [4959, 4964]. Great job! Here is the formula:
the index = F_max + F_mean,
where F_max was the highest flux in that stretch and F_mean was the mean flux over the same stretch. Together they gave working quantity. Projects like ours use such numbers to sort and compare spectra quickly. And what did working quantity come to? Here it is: 31.7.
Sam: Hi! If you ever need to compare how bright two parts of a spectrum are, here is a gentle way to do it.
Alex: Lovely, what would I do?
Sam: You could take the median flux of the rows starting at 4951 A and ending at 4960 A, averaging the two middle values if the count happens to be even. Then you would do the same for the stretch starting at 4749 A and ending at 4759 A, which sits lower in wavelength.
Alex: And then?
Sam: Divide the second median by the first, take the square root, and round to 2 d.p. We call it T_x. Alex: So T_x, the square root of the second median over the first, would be 0.96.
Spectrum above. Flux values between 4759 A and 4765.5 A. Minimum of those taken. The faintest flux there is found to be 14.62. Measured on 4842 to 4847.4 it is 13.96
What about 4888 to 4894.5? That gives 16.07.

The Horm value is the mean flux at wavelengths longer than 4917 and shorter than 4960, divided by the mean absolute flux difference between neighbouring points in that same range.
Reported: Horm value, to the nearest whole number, 53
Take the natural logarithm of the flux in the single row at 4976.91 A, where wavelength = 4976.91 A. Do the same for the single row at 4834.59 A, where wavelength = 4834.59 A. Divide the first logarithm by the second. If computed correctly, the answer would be 1.07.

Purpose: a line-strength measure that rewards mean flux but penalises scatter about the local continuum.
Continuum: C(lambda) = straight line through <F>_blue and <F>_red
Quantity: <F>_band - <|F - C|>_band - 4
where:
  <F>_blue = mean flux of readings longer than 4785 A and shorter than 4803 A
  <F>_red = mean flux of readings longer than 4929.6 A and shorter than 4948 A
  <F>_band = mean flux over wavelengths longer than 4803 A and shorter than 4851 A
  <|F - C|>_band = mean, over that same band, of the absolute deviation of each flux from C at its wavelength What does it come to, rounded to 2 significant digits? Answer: 8.2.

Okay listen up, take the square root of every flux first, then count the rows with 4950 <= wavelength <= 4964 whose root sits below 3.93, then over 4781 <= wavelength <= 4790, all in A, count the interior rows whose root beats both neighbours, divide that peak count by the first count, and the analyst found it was 0.25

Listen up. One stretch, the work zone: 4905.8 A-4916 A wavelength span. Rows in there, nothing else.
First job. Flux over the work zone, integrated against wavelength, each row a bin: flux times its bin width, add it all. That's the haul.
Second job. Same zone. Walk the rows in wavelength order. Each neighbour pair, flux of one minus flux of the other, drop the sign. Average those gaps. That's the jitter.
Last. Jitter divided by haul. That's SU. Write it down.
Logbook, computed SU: 0.0017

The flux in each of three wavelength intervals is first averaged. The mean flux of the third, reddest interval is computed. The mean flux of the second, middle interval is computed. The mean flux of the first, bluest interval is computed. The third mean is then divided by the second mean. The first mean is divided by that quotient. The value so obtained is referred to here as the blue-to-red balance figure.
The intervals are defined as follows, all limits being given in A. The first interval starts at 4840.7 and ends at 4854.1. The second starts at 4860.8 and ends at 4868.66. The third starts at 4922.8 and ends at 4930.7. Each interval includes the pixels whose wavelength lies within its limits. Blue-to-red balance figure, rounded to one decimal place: 14.9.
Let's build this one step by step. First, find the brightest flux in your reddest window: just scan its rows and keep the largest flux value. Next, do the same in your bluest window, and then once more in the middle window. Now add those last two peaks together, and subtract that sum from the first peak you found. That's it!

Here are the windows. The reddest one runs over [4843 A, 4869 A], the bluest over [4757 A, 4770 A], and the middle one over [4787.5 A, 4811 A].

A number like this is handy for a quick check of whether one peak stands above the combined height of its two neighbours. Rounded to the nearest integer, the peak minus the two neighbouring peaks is -17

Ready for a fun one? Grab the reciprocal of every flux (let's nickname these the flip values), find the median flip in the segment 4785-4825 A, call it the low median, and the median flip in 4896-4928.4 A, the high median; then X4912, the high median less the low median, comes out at 0.0011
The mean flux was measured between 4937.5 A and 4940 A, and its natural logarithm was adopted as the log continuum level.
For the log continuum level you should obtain 2.68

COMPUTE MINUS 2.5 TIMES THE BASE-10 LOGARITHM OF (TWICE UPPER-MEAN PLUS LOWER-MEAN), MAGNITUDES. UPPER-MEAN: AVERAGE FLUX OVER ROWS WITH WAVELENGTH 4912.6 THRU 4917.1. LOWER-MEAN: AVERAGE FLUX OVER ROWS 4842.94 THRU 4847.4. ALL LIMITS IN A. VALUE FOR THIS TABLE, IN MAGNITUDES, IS -4.06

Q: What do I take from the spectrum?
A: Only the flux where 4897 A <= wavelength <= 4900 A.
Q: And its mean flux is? 15.3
